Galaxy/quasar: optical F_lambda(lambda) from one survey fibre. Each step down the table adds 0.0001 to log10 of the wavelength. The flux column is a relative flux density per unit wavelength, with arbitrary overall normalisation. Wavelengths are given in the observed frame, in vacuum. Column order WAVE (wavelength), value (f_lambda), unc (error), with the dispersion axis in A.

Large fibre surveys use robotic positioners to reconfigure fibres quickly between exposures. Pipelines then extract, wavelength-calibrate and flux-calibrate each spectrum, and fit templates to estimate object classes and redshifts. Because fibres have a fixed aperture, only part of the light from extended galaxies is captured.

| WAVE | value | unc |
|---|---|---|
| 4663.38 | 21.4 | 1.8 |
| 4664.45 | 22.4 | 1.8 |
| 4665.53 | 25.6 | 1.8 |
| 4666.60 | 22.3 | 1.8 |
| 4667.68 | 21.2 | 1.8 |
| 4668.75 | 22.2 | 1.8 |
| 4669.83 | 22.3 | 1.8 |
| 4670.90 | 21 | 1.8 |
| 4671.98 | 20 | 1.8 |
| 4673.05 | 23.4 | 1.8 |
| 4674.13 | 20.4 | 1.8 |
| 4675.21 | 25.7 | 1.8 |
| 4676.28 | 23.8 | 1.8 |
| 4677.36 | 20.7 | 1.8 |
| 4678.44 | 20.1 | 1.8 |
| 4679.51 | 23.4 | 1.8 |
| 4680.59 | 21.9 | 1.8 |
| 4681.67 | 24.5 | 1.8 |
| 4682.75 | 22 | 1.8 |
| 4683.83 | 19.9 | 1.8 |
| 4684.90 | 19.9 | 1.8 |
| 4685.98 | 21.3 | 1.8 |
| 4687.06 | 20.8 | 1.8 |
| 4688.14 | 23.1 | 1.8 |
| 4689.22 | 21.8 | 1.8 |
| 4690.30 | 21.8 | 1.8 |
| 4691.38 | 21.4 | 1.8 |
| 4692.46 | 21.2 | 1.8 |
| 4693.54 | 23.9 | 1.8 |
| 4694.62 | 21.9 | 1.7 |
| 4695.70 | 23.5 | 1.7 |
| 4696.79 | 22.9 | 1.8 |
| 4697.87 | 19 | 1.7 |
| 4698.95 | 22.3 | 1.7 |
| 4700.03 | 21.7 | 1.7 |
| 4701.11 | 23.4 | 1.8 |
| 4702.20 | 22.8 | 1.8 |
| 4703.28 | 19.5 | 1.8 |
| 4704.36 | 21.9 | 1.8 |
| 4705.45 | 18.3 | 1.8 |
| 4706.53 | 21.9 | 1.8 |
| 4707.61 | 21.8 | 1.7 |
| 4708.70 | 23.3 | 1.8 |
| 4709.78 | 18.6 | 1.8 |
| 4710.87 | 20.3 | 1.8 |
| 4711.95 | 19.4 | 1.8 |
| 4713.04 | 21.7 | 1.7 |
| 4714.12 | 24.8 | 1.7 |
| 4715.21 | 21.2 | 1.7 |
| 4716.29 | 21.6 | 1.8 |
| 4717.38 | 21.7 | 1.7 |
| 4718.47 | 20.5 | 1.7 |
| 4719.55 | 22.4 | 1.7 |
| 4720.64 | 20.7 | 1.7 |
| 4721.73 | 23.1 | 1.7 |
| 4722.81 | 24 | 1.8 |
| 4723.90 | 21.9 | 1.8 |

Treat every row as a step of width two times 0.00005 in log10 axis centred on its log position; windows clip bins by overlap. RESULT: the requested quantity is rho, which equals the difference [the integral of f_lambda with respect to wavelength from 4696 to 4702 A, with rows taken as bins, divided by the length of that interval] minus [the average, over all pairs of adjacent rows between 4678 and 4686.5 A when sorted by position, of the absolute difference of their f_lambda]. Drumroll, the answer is 20.0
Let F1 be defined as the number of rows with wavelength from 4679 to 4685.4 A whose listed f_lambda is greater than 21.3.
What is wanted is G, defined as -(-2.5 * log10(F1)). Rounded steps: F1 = 4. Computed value 1.51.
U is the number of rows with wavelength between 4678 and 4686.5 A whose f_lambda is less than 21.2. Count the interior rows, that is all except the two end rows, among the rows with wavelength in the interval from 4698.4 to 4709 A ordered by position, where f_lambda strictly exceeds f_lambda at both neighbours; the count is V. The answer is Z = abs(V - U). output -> 0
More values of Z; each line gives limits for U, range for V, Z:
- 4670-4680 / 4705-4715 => 2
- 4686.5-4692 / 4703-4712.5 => 3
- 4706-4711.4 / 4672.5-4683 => 1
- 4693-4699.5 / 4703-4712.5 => 3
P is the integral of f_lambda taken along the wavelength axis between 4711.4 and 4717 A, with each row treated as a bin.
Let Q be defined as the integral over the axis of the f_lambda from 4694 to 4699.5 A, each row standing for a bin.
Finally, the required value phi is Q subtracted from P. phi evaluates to 1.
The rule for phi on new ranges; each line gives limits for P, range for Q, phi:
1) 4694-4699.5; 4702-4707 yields 17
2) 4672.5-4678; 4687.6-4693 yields 7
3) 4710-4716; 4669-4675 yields -2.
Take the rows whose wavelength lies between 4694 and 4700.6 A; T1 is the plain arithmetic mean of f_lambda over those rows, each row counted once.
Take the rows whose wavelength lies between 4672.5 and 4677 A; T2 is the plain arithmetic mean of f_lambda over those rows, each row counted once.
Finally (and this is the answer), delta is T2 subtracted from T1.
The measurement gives -1.4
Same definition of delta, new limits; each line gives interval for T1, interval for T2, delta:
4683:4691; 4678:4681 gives -0.6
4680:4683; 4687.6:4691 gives 0.6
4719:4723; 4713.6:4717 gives 0.0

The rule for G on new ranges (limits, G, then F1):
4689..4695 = 1.75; 5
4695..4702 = 1.75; 5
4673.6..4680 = 1.19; 3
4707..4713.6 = 1.19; 3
